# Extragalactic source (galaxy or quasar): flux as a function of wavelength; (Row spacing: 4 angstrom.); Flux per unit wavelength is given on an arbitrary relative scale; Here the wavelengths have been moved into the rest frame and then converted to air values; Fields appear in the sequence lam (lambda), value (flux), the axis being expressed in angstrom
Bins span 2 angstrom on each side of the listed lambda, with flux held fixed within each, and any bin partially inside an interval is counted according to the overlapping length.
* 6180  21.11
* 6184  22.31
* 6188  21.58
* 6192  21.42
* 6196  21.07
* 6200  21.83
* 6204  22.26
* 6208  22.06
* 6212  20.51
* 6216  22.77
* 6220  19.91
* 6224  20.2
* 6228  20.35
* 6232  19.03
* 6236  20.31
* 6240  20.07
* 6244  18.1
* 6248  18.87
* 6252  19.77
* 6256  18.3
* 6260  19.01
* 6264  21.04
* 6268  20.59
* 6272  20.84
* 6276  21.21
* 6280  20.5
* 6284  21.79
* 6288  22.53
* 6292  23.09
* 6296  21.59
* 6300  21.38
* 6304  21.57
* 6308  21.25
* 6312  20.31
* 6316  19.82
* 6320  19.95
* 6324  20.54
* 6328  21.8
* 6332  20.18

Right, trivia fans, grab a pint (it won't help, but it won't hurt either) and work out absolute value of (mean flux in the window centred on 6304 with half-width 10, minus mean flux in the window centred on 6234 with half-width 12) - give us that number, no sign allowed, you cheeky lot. 1.5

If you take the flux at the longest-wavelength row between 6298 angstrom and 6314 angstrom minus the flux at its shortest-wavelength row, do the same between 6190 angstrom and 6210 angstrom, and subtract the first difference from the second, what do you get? 2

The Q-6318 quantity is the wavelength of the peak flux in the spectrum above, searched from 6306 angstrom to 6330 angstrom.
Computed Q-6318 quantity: 6328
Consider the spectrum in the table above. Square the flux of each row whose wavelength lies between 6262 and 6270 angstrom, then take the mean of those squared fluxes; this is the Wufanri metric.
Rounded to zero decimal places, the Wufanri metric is 433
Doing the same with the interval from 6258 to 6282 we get 422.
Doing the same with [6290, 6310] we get 475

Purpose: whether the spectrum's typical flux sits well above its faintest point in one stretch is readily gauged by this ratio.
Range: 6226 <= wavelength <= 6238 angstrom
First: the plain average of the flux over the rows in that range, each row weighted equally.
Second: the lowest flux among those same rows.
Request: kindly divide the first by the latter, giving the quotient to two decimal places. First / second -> 1.05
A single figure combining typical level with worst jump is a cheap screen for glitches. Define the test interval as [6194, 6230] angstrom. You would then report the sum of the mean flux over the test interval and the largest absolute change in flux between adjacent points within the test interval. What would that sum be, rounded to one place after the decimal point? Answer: 24.1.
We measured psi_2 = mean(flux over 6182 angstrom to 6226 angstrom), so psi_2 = 21.4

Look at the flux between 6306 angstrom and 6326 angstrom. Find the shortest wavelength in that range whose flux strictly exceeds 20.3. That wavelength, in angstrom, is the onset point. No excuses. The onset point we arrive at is 6308 angstrom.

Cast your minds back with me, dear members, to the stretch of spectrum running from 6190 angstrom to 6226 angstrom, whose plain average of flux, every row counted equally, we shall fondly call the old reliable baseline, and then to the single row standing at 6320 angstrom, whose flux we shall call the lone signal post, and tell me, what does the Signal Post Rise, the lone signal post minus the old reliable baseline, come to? -1.4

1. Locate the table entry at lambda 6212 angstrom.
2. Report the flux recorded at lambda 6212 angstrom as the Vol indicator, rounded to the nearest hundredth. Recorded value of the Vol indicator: 20.51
